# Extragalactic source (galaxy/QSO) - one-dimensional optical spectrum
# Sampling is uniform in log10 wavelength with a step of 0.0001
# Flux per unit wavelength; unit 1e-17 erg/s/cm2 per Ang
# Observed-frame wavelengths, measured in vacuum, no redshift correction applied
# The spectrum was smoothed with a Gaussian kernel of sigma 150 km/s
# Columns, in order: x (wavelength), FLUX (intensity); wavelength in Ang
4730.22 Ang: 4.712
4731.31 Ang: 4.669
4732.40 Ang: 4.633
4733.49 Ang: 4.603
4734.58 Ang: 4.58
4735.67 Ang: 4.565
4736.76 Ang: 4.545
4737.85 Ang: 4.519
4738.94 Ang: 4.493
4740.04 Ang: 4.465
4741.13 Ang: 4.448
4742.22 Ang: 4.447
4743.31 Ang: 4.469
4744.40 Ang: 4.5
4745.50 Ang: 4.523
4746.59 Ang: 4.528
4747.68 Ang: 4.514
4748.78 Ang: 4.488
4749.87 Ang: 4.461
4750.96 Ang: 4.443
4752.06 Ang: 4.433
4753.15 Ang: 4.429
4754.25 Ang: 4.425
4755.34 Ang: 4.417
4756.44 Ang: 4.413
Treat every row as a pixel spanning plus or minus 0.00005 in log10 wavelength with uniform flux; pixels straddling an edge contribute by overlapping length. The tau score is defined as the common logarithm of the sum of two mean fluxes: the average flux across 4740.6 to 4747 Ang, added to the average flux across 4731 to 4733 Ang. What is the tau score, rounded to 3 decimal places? 0.961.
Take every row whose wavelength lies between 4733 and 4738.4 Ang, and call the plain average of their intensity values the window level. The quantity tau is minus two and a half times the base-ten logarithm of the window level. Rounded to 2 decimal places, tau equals -1.65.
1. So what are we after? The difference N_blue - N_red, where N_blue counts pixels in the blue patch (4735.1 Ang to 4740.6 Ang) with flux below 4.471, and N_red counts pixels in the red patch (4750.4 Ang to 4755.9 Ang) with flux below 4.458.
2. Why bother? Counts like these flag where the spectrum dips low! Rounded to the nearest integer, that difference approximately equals -4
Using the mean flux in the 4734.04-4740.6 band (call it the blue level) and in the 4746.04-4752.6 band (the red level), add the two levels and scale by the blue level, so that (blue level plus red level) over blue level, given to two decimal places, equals 1.99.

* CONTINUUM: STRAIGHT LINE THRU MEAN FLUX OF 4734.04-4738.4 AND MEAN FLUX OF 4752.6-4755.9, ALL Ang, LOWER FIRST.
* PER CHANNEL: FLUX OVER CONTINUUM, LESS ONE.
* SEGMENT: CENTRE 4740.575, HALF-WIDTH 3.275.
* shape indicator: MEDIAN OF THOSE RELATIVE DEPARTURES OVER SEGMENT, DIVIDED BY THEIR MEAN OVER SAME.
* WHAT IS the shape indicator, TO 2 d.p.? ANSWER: 1.05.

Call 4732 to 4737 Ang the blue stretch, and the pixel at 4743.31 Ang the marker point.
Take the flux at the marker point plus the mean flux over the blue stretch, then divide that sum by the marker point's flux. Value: 2.026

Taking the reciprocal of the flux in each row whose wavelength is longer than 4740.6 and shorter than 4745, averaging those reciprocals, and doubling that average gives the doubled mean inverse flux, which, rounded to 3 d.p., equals 0.448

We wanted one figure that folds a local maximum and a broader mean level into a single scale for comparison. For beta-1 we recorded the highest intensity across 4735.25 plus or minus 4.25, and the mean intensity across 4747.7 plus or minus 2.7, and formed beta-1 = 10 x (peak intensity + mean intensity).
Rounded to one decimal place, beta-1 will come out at 91.7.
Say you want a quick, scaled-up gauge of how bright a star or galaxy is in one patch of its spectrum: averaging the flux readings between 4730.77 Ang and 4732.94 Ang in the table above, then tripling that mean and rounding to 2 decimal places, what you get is 13.95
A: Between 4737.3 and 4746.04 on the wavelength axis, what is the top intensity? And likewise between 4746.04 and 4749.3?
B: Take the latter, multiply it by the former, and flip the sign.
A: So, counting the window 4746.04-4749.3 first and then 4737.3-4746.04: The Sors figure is -20.5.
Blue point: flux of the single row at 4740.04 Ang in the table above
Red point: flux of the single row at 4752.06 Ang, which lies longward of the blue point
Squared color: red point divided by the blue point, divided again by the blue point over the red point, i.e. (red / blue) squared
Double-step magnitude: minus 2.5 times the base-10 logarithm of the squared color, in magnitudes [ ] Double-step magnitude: 0.02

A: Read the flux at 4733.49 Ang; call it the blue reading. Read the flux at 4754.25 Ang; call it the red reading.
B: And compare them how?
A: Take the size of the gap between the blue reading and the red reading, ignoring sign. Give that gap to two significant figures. 0.18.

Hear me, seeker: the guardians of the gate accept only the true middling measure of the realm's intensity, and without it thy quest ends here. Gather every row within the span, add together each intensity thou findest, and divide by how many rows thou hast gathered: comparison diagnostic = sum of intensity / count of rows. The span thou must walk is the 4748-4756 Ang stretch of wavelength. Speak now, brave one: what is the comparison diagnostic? 4.44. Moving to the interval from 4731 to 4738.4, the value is 4.59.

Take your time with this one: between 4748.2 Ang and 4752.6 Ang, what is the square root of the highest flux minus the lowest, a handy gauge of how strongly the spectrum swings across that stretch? 0.23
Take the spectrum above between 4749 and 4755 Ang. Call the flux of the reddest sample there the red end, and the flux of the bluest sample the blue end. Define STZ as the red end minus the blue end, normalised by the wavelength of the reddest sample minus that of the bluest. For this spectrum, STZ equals -0.01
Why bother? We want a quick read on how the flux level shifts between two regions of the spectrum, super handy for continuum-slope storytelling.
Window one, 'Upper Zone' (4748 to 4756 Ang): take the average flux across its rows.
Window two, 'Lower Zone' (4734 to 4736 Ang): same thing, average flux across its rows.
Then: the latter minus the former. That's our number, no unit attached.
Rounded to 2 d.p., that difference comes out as 0.13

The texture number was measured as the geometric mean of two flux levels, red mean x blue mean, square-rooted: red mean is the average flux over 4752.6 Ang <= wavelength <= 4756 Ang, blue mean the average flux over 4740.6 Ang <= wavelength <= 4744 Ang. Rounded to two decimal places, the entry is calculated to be 4.44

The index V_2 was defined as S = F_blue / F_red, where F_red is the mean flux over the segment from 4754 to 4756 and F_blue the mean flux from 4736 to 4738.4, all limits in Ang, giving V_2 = 1.03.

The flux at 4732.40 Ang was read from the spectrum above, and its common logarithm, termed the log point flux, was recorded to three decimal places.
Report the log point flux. 0.666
